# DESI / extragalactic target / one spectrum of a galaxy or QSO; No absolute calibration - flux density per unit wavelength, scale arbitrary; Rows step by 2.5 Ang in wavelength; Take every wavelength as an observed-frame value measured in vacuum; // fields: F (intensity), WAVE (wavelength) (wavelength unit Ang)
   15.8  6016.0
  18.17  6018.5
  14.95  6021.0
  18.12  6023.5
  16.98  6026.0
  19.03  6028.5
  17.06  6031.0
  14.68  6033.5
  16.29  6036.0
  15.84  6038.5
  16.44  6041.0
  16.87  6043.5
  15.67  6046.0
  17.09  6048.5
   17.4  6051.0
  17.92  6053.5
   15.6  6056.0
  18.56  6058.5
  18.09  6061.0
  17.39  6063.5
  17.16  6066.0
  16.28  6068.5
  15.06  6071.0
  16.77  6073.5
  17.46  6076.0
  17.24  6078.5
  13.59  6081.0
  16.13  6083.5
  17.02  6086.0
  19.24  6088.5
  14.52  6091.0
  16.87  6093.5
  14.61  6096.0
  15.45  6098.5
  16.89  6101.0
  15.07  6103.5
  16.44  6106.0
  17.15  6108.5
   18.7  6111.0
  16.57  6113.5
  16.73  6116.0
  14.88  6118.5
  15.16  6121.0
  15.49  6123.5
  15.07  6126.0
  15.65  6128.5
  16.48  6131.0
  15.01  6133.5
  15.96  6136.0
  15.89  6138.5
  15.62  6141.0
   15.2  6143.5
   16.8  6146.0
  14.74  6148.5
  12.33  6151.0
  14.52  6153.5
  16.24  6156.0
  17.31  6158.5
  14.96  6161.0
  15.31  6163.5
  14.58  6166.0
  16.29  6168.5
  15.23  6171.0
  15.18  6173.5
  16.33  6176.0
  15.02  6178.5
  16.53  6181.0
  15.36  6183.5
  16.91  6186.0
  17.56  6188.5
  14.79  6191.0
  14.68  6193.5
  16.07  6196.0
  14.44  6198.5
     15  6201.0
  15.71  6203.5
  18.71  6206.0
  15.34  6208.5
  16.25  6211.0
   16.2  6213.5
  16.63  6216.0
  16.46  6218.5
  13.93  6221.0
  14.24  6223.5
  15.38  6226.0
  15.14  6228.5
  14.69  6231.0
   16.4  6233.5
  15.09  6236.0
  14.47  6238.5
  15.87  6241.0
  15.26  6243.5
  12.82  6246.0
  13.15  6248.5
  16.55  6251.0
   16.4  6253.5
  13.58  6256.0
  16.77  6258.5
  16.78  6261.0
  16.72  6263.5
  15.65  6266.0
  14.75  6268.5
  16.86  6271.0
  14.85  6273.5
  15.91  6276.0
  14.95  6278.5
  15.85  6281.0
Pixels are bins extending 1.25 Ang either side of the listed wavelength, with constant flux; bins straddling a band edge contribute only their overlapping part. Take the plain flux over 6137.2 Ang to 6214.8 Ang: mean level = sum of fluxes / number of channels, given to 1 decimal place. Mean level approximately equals 15.6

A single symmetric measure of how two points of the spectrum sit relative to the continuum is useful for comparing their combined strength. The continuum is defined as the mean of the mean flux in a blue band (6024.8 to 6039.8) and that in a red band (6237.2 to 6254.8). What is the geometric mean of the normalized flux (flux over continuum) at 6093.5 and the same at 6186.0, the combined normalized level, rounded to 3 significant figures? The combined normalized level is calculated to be 1.07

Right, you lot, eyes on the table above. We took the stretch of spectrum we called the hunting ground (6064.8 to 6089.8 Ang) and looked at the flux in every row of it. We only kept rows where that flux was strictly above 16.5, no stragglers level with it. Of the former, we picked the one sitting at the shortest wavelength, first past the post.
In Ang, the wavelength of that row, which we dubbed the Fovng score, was 6066.0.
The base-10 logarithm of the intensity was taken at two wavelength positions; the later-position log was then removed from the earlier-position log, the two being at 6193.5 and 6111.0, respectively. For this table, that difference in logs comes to 0.11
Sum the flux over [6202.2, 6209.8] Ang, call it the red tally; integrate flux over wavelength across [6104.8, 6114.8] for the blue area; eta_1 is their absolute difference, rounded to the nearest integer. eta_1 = 122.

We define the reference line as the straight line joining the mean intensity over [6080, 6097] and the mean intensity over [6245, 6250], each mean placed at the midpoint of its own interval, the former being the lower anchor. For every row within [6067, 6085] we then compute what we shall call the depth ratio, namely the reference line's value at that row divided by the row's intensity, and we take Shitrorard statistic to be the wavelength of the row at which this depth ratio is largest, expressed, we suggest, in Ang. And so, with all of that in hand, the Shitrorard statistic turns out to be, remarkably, 6081.0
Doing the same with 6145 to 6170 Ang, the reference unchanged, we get 6151.0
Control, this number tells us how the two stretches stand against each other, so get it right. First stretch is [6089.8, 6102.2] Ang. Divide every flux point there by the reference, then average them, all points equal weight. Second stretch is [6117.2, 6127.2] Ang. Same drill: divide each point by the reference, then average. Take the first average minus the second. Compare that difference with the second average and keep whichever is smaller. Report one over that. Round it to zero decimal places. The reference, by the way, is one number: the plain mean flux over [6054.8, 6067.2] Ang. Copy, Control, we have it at 34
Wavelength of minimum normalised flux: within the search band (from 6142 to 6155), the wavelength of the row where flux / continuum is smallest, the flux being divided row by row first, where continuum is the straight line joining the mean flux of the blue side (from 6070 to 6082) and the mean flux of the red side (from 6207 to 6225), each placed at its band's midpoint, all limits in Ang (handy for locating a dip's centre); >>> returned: 6151.0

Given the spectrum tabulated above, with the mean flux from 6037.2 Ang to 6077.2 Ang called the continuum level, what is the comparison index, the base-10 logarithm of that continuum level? 1.227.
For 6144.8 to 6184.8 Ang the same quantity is 1.188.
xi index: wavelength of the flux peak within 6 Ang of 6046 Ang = 6051.0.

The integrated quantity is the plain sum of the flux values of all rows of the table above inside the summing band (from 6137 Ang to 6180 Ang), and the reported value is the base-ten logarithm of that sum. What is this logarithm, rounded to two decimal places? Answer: 2.42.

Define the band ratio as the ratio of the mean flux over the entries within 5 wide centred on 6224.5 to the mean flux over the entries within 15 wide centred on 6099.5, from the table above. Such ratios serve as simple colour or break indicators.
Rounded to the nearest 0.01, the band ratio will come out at 0.93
